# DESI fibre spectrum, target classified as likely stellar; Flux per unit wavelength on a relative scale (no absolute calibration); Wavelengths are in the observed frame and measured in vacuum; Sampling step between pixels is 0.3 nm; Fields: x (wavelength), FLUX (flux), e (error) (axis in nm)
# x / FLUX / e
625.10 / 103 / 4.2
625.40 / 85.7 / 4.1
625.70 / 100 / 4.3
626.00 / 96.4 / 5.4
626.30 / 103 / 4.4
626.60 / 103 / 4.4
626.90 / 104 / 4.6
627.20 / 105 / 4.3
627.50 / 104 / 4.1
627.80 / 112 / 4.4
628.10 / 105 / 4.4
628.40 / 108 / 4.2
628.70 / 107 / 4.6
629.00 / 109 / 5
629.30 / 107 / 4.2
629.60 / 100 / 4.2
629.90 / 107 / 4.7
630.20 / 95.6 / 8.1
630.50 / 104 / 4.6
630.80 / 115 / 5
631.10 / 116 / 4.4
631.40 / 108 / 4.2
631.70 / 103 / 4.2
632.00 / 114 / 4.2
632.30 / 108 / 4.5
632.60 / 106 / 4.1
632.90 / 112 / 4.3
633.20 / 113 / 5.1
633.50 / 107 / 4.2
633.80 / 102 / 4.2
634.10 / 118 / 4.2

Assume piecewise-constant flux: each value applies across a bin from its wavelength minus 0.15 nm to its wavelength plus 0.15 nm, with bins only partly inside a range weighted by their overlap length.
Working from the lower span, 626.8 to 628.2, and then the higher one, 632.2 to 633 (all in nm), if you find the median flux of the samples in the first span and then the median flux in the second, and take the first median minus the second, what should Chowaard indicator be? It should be -3.0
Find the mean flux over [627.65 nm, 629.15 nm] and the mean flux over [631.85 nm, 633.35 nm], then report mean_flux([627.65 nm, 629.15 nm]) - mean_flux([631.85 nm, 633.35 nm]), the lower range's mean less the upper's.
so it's -2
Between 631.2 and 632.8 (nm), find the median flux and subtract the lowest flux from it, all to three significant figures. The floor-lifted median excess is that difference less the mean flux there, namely -103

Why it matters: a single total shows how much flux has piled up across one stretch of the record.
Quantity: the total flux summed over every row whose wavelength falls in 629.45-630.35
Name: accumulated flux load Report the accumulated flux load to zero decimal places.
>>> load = 303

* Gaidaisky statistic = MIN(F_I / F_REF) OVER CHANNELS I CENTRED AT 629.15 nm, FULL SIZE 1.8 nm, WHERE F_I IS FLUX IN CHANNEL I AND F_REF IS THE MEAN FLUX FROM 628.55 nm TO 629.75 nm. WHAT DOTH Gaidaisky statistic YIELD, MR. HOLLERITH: 0.95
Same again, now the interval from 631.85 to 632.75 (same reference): 1.00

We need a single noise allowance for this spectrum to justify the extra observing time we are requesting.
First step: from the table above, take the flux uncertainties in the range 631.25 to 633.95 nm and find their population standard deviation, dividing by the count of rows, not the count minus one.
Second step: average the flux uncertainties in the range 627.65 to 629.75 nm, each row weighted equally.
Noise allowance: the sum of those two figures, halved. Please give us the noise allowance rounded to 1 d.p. 2.4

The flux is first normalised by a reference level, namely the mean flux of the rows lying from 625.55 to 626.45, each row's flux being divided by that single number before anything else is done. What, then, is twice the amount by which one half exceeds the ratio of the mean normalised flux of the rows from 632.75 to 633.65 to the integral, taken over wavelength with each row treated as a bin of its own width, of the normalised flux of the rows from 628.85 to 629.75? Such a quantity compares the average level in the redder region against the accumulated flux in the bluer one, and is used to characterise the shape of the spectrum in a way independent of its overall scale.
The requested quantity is -1.33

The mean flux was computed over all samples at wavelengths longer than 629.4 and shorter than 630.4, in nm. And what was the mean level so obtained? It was 101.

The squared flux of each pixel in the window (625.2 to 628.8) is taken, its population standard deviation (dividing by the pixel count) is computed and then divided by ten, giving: 125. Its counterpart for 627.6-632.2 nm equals 114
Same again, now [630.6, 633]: 96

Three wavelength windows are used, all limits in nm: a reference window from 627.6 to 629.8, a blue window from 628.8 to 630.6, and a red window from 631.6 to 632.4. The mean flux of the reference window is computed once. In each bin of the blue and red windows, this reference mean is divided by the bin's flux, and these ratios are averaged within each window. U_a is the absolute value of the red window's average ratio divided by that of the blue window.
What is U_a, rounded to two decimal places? 0.96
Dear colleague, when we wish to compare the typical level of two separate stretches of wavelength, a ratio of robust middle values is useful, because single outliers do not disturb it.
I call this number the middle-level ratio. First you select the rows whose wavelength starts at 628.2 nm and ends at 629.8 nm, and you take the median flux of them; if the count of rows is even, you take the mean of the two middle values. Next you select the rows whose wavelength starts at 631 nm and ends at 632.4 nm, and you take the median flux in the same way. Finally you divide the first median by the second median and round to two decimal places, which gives 0.99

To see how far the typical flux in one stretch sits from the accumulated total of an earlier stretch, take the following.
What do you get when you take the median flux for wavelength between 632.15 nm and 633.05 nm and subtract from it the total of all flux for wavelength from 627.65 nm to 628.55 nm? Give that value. -217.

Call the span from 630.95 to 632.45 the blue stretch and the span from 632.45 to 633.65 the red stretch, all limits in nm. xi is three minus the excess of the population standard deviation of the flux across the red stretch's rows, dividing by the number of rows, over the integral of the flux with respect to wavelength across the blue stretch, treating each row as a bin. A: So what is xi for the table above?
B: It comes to 165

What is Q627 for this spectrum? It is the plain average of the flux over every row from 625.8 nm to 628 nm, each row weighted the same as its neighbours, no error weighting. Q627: 104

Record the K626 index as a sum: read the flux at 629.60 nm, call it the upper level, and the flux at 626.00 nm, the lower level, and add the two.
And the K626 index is 196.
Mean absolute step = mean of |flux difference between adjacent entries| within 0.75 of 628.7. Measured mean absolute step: 2.0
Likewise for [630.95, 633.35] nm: 5.6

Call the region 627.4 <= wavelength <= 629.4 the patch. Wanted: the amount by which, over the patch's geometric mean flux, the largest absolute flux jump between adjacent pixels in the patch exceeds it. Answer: -99.4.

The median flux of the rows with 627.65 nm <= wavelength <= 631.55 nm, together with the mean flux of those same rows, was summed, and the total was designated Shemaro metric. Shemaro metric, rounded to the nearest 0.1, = 214.2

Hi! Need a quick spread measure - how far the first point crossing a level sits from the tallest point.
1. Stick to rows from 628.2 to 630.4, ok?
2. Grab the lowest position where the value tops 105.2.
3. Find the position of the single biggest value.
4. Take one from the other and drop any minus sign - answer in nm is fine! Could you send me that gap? 0.60 nm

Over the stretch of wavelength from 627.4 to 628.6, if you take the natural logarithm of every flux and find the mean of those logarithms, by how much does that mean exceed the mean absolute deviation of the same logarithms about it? 4.65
